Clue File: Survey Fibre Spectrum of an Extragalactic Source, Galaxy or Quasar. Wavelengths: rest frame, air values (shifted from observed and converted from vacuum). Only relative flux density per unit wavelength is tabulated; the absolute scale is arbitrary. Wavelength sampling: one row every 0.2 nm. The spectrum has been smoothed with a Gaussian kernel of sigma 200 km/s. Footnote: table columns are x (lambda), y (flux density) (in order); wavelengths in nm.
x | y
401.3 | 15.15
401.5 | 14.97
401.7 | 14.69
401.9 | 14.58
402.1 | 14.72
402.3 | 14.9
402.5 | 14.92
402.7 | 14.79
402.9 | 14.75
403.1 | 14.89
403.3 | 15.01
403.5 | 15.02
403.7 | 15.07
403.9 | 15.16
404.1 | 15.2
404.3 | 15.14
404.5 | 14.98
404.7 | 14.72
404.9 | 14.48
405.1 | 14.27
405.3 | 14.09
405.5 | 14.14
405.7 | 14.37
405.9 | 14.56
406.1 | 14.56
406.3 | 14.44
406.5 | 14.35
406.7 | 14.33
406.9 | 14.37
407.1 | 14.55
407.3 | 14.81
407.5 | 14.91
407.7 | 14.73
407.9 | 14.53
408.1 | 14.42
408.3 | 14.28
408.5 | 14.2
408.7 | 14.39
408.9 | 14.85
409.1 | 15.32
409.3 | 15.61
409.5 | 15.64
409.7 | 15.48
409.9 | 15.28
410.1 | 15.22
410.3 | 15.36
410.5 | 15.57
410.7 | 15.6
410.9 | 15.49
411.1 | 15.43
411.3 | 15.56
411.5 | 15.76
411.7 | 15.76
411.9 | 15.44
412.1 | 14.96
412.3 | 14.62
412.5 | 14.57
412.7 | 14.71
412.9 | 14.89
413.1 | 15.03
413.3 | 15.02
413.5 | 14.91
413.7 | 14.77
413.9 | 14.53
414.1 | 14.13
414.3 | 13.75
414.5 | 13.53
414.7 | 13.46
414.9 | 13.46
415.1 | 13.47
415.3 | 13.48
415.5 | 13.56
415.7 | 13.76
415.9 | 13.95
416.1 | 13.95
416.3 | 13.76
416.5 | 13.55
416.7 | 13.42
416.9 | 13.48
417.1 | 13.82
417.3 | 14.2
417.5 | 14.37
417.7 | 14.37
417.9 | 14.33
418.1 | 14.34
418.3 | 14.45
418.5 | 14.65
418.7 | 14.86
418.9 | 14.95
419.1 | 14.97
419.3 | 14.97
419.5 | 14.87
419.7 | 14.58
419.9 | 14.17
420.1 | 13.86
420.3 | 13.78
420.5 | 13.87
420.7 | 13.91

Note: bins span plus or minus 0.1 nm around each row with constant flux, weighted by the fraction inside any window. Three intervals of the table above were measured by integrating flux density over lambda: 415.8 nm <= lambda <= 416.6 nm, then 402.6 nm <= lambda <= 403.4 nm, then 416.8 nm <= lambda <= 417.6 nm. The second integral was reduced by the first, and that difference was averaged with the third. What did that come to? 6.01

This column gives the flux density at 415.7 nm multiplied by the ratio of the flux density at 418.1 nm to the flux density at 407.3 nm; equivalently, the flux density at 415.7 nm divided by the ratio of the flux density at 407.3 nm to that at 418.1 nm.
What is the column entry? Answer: 13.3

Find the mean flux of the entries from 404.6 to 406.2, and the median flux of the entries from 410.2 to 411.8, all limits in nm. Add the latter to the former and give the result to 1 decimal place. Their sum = 30.0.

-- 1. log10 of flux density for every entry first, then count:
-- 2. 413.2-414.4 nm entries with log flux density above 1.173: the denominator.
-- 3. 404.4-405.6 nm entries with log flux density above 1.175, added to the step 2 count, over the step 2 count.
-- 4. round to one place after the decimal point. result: 1.5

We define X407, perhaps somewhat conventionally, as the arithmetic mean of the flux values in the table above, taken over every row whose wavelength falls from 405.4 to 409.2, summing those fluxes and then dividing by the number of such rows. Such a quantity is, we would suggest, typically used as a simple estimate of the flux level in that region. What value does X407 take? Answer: 14.5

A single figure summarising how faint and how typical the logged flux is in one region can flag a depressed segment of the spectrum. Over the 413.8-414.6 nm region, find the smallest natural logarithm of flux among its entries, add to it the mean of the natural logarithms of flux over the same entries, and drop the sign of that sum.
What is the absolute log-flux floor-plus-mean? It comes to 5.24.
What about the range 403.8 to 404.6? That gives 5.42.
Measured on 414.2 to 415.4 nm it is 5.20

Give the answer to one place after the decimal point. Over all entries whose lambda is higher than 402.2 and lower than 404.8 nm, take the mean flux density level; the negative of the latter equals -15.0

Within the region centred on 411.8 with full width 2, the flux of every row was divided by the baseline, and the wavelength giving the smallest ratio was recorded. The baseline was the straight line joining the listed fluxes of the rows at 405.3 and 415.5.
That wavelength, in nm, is 412.5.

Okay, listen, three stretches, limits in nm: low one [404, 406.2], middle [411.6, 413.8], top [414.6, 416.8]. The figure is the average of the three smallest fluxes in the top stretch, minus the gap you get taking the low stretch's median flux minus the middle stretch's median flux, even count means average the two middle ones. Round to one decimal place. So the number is 13.8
